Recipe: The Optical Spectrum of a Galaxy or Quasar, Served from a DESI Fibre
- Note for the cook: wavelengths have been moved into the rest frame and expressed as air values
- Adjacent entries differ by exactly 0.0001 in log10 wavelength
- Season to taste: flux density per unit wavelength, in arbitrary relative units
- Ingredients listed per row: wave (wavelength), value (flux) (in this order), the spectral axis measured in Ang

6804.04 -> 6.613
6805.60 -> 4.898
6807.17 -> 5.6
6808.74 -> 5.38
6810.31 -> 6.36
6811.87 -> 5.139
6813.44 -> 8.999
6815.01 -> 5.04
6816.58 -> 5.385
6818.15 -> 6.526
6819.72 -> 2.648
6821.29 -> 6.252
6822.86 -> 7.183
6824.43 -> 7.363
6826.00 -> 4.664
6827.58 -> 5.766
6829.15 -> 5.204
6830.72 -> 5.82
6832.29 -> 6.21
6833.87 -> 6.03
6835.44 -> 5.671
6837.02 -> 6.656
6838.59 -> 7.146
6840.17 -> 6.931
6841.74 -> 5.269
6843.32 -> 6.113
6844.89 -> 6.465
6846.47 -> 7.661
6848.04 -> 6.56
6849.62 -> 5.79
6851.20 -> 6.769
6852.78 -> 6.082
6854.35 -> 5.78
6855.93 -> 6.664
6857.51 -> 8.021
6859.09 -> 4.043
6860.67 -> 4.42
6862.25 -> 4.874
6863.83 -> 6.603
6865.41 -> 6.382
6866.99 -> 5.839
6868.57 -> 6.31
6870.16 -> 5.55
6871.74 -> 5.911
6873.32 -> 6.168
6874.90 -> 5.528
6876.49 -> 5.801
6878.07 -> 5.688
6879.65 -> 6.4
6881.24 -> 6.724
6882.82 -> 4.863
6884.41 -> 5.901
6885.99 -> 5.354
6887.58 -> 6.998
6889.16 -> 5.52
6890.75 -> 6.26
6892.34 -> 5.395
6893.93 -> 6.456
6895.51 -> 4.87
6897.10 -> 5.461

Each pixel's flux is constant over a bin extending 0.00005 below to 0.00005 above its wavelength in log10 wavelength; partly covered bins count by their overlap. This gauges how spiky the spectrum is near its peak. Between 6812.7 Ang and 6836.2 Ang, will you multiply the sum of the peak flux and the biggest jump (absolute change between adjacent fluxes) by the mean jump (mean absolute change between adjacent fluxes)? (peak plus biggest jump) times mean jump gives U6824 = 18.5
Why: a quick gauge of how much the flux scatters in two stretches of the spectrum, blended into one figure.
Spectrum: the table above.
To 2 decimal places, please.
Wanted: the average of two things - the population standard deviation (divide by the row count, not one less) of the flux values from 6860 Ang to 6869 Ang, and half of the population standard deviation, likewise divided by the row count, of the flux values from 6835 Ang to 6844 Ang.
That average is 0.58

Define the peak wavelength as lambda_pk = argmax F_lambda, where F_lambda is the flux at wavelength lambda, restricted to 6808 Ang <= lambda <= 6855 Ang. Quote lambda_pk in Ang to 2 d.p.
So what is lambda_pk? 6813.44 Ang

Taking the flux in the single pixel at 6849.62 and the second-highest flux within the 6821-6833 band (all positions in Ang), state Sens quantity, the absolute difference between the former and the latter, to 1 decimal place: 1.4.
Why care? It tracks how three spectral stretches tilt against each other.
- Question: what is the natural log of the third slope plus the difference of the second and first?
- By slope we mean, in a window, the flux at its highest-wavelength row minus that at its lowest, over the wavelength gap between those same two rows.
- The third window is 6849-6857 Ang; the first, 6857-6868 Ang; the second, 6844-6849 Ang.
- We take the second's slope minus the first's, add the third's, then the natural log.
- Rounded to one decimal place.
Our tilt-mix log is -0.9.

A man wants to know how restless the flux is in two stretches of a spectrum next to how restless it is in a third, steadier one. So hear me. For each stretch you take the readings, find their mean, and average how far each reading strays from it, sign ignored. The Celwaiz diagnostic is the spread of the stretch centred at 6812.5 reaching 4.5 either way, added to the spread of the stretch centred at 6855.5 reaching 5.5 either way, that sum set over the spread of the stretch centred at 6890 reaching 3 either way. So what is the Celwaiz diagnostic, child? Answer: 3.6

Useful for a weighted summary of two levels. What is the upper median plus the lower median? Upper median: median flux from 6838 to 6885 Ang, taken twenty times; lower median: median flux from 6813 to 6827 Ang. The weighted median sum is 128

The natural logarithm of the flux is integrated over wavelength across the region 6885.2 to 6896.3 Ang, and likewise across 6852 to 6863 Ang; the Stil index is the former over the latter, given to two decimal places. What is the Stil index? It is 1.03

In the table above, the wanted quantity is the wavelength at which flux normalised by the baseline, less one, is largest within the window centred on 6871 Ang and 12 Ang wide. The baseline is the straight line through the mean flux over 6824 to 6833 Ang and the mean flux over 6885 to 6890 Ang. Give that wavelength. 6865.41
